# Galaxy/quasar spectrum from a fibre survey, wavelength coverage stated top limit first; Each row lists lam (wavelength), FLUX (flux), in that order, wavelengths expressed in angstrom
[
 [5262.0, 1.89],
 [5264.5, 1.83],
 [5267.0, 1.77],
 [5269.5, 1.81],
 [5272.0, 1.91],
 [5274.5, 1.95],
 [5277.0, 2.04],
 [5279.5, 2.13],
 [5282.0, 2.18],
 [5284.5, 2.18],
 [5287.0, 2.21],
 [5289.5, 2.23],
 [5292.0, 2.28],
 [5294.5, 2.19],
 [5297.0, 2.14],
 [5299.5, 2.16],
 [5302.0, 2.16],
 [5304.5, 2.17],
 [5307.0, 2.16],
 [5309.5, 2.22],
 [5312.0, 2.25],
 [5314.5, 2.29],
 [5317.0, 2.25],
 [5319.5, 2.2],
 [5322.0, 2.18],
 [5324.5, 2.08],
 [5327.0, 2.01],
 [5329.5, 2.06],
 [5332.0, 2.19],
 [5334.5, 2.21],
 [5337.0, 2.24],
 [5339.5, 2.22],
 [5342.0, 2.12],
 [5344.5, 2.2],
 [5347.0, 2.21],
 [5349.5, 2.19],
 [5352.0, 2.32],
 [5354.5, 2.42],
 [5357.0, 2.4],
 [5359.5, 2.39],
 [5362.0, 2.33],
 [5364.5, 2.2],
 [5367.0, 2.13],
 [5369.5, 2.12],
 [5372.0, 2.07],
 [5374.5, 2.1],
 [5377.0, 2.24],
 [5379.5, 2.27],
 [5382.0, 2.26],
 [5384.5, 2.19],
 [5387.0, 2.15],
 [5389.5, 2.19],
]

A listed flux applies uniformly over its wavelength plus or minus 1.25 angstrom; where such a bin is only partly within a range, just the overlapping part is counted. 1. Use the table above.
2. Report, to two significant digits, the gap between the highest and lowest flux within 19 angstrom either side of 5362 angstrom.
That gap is 0.35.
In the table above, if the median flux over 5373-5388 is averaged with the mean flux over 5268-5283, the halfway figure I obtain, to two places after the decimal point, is 2.11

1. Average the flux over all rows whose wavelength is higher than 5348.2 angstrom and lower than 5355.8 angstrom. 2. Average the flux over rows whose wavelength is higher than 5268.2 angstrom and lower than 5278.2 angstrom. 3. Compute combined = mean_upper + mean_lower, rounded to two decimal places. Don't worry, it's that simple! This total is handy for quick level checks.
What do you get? 4.24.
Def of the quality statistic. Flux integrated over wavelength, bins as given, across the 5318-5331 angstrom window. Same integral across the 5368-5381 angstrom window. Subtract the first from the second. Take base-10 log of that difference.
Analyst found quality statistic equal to -0.2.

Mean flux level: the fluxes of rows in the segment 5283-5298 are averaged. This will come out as 2.21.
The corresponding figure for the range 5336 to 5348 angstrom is 2.20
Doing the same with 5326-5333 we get 2.09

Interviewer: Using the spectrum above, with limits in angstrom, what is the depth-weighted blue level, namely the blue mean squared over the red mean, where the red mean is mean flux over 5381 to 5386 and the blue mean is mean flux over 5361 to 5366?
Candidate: 2.3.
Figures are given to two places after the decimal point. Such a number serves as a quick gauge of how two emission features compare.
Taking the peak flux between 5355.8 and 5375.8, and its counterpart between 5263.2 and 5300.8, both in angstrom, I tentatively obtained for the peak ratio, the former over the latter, 1.05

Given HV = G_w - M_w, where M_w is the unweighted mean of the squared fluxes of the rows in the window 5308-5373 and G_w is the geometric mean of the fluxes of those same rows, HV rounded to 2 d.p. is -2.69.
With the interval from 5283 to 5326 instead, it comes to -2.63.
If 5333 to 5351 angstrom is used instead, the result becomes -2.64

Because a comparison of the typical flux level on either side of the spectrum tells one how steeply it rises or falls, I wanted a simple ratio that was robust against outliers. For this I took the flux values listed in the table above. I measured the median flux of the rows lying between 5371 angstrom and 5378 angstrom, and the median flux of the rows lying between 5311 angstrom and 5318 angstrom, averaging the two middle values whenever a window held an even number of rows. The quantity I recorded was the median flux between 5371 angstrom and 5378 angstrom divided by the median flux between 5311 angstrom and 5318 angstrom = 0.933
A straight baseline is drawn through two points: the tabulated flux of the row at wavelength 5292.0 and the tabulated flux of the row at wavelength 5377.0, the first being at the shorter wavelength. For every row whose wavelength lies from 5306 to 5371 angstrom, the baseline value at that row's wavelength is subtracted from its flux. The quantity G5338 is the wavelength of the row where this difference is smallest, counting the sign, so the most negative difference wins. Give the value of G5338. 5327.0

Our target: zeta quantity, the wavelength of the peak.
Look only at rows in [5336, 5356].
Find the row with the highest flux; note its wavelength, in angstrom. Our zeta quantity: 5354.5 angstrom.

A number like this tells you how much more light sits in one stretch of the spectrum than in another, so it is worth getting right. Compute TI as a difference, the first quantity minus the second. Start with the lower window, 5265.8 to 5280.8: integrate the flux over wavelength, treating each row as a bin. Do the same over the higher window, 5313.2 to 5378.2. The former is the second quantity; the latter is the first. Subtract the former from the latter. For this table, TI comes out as 114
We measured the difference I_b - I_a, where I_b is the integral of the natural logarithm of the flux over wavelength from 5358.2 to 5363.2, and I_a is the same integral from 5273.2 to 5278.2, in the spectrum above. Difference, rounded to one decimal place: 0.8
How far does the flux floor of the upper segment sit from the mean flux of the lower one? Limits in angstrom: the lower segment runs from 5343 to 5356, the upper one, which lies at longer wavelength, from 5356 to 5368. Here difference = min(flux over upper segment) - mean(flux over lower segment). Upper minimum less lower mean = -0.14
